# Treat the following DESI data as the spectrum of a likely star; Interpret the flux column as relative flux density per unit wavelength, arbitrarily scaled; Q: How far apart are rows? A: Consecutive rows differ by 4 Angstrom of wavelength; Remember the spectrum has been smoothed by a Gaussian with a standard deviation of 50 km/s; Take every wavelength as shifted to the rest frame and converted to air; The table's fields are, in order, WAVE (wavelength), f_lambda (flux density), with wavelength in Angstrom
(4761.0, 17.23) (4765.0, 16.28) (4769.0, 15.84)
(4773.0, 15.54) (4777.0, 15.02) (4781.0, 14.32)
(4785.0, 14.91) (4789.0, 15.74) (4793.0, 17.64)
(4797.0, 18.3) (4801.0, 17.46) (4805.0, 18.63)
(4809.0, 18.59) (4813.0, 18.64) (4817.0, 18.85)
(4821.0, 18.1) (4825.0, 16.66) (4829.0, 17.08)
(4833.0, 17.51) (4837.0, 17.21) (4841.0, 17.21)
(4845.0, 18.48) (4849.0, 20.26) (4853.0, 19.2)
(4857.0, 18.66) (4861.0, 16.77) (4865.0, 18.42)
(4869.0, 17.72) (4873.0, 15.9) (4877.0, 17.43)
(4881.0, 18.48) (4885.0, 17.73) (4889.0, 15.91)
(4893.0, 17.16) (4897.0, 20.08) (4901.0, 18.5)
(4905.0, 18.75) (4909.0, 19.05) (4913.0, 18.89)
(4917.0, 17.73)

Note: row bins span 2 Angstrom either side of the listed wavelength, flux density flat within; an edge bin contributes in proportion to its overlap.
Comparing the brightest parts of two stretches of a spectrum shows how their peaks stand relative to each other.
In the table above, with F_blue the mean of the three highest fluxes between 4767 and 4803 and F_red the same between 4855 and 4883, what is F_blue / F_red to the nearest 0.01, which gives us 0.96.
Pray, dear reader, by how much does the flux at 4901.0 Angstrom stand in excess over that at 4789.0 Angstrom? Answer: 2.8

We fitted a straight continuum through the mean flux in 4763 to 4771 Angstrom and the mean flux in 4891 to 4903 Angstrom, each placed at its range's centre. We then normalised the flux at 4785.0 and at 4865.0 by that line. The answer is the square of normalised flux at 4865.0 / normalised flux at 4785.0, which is 1.27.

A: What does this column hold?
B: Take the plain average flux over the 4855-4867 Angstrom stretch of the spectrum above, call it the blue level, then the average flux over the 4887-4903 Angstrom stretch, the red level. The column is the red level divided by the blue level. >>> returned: 1.00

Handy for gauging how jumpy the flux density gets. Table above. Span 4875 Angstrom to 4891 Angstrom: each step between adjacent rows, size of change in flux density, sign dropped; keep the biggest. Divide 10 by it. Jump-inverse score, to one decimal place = 5.5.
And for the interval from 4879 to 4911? 3.4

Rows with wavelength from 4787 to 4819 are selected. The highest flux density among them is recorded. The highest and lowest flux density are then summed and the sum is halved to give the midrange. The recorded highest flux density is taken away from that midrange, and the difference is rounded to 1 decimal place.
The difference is -1.6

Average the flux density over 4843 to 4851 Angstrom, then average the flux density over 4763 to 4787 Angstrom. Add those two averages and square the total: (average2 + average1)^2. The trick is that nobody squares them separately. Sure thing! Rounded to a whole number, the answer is 1203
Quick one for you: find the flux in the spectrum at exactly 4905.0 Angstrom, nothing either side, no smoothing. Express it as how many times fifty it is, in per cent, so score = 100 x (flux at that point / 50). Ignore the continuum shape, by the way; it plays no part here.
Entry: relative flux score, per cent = 37.5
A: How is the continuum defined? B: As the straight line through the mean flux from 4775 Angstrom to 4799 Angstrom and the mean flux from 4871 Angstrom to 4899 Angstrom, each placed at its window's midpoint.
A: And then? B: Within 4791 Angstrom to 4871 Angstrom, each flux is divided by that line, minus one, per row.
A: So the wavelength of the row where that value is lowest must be 4861.0 Angstrom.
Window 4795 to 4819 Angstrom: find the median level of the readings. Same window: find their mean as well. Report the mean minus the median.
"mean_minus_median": -0.20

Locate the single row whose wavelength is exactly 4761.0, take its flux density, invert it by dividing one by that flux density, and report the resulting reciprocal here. 0.058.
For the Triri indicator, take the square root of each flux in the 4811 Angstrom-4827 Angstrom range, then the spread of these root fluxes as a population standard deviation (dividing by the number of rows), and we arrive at 0.10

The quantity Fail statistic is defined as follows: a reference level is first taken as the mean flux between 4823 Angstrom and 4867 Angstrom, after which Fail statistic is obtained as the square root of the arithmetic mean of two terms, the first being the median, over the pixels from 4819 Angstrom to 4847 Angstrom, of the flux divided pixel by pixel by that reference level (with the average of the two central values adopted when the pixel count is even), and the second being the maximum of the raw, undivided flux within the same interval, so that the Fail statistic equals 3.12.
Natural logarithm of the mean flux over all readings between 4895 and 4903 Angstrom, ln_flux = 2.96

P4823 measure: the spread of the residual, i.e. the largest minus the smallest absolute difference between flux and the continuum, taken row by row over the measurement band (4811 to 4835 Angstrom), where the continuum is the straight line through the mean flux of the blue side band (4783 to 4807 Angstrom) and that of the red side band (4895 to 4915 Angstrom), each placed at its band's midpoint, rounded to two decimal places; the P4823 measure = 1.07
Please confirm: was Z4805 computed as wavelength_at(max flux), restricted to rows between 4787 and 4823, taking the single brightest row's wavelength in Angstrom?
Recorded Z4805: 4817.0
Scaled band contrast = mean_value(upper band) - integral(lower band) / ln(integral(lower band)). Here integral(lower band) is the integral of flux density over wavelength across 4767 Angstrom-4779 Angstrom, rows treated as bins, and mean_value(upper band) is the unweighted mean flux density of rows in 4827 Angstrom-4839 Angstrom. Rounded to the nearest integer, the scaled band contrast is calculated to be -18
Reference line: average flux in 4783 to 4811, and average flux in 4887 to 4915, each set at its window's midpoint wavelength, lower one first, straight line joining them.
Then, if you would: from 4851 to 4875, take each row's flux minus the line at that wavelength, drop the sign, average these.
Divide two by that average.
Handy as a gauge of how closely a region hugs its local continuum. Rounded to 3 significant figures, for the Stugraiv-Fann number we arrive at 1.95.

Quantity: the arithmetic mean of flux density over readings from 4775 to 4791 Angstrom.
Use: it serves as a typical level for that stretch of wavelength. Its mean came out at 15.0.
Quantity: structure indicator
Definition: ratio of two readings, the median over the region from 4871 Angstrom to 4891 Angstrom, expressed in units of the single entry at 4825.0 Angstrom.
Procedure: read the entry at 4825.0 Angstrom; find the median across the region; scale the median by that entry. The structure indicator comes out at 1.05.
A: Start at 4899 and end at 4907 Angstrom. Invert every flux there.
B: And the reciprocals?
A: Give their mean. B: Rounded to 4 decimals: 0.0537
